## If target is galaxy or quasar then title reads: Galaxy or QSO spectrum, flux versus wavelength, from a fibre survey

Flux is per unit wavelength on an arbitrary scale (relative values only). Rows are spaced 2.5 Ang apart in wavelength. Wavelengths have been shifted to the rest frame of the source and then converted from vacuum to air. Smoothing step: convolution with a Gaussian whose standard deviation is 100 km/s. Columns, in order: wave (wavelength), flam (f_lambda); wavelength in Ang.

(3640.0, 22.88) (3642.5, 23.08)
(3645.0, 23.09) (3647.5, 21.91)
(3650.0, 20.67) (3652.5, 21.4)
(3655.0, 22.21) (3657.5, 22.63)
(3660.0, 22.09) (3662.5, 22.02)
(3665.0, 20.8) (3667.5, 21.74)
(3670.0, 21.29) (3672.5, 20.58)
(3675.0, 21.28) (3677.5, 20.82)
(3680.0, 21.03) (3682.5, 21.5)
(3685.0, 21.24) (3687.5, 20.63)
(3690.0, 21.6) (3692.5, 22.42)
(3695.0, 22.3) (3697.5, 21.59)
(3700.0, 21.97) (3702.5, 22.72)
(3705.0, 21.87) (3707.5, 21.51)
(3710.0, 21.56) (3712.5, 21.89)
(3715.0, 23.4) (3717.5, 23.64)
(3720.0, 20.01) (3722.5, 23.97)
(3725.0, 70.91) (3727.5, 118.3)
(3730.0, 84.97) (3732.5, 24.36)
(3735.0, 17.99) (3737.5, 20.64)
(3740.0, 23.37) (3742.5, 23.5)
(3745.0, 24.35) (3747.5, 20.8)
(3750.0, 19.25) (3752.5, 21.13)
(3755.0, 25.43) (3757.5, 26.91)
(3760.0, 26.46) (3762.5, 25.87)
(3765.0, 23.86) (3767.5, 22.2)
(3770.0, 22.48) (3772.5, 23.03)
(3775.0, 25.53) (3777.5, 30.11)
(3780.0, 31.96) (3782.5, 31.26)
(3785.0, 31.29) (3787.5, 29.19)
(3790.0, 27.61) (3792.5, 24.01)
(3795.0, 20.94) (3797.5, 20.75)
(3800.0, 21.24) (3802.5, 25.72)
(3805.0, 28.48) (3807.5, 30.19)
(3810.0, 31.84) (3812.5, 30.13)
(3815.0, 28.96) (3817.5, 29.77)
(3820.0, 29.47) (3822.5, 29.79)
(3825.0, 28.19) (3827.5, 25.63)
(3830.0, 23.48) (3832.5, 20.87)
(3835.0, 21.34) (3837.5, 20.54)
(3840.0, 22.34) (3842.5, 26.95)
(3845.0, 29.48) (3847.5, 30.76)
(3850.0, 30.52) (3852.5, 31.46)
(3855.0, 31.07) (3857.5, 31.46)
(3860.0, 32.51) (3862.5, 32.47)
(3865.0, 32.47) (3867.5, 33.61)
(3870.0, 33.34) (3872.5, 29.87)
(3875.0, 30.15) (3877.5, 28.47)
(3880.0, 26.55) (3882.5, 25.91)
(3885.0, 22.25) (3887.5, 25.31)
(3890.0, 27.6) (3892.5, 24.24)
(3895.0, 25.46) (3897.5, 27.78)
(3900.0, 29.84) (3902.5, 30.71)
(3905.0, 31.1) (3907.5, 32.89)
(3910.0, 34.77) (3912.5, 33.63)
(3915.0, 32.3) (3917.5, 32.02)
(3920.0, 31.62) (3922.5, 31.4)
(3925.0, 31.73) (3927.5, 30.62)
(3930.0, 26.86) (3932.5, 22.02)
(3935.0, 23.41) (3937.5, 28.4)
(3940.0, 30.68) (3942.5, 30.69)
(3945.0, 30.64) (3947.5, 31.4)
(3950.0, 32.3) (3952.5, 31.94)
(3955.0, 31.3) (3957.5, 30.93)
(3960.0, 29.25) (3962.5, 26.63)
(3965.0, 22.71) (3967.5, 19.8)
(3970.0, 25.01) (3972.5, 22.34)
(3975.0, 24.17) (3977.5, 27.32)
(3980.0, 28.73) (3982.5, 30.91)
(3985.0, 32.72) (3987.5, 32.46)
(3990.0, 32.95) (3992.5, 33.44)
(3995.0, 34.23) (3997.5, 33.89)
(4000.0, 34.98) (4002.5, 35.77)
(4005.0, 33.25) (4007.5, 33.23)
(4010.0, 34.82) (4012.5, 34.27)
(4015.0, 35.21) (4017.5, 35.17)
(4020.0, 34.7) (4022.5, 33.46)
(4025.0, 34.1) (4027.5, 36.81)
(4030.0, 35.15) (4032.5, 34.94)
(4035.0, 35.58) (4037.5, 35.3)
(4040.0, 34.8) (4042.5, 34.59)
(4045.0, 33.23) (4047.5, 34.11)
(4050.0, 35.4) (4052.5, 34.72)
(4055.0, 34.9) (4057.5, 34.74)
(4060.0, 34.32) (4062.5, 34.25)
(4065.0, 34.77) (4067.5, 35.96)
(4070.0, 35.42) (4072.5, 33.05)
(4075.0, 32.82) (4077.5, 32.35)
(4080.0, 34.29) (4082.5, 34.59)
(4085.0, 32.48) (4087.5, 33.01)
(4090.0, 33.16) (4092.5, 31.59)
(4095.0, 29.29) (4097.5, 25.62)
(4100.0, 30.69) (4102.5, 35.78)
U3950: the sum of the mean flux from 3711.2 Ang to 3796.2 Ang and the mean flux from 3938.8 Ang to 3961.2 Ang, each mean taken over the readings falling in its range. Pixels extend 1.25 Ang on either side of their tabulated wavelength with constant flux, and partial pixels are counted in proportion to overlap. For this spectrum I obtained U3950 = 61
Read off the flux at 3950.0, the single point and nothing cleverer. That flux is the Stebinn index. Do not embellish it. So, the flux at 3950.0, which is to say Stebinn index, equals 32.3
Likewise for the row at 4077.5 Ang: 32.35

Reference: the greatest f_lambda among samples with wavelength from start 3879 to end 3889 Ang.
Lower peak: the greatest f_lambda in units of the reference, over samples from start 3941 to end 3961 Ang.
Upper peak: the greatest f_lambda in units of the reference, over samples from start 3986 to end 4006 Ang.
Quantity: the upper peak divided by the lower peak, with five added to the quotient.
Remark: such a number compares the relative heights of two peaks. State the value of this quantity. 6.11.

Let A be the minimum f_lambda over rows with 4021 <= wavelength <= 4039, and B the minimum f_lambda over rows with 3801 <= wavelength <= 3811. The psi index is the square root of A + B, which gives 7.69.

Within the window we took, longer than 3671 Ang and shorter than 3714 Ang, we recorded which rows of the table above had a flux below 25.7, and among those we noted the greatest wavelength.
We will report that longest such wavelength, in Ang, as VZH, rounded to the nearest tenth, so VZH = 3712.5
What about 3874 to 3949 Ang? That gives 3935.0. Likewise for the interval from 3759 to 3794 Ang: 3792.5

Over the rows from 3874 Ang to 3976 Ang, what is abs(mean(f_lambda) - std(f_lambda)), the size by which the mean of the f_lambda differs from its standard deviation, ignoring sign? 25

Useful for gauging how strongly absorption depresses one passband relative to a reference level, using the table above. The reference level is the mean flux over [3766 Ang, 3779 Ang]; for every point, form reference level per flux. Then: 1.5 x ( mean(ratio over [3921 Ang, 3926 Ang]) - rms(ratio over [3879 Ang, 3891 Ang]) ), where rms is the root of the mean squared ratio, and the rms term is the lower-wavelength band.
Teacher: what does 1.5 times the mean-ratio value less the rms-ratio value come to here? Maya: -0.29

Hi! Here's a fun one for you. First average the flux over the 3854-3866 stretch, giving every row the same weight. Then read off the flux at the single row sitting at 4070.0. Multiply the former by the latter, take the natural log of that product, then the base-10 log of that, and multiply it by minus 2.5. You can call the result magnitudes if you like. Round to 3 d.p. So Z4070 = -2.118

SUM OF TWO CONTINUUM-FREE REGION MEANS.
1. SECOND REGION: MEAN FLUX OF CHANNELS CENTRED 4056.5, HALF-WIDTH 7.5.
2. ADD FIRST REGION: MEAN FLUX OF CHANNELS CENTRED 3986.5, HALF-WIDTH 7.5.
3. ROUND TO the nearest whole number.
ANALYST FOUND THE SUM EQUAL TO 67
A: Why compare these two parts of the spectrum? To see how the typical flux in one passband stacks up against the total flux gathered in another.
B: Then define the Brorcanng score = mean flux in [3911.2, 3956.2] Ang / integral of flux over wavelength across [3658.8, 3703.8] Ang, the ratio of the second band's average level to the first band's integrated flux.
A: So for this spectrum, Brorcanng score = 0.031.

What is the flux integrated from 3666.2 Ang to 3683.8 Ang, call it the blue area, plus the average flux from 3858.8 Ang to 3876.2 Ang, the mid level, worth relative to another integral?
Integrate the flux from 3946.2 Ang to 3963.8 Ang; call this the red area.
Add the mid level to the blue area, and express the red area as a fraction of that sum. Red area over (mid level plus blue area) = 1.33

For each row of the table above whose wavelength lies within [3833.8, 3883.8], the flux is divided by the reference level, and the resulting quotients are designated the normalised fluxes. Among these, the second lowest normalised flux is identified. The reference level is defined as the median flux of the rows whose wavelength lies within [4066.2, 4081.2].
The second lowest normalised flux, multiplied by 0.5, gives 0.32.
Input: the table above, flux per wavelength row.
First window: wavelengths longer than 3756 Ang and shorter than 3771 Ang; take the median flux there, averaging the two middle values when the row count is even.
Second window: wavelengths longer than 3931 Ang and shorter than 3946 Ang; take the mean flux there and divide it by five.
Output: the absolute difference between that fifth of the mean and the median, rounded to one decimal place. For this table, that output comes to 19.3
